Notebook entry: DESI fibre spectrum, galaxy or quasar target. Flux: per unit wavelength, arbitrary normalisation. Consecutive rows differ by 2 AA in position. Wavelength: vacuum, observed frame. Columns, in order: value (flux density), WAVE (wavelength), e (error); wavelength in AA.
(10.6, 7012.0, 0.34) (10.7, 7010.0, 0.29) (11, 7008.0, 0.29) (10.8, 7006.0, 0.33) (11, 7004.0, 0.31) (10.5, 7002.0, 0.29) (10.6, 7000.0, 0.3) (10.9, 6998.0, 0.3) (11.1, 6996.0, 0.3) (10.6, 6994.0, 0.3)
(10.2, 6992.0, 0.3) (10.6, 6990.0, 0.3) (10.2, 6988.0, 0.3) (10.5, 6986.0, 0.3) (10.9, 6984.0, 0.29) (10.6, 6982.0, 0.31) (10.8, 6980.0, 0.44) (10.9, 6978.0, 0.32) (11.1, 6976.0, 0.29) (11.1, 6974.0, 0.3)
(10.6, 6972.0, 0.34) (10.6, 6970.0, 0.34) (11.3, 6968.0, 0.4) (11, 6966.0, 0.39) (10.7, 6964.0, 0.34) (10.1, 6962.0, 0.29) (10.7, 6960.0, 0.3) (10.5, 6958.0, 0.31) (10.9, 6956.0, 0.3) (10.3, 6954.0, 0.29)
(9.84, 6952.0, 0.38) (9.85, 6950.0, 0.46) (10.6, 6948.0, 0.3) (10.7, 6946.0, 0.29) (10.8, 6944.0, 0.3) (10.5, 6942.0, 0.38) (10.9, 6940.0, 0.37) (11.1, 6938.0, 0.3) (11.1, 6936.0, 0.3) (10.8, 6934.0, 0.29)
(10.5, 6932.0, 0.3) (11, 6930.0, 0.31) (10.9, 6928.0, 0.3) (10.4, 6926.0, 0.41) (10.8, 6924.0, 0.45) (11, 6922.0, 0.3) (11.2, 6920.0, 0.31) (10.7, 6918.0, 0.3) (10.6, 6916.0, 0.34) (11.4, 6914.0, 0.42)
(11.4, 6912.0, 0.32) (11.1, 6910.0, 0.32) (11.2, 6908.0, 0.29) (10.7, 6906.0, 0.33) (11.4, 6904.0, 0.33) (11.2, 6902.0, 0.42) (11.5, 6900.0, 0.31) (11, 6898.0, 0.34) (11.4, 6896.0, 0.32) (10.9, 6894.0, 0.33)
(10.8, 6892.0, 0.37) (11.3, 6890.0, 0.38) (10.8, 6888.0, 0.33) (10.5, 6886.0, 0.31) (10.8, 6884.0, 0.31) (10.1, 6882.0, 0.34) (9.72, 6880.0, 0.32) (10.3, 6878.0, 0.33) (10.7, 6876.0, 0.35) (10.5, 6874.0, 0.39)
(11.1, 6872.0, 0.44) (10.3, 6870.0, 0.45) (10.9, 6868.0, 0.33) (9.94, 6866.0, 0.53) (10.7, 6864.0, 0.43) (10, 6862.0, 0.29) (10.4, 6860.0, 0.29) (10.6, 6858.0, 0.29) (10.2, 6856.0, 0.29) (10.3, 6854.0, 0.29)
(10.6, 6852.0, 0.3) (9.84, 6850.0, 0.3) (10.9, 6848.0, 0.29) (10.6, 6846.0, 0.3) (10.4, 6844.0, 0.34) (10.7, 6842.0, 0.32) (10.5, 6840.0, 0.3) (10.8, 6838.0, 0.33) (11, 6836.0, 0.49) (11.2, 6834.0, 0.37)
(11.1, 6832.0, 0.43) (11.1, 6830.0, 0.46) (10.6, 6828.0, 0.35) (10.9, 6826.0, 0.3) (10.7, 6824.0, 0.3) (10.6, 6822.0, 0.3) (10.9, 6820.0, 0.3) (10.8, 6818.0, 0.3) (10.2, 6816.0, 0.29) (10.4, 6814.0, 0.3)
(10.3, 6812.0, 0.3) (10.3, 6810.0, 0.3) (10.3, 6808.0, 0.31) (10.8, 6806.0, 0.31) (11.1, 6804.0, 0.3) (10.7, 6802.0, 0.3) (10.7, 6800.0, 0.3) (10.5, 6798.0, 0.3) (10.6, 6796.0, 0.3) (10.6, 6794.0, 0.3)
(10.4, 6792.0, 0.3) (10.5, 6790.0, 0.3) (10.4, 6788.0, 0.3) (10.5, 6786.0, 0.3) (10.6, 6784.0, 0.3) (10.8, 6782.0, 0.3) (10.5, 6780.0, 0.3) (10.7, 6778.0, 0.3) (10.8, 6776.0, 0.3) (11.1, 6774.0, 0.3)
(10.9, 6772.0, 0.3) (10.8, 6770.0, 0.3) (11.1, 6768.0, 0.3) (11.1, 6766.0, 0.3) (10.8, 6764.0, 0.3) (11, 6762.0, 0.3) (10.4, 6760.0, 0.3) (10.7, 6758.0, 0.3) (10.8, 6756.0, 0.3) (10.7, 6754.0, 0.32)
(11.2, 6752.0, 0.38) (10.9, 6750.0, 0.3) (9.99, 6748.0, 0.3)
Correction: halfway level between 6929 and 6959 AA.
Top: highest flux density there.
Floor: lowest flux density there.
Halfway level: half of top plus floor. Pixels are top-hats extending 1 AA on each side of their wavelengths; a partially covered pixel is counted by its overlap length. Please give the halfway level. 10.5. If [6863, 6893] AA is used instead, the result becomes 10.5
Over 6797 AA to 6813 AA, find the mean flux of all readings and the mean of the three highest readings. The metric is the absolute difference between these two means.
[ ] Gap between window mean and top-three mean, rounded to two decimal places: 0.28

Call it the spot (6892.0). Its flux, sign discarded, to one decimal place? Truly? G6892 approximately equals 10.8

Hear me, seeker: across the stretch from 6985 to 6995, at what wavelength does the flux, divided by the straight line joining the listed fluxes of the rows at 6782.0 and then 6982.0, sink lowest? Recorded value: 6988.0 AA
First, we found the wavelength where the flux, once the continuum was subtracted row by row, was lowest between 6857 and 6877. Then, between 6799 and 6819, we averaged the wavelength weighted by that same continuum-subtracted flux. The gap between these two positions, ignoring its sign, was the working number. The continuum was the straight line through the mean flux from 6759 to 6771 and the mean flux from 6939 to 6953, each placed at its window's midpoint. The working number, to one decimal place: 53.7 AA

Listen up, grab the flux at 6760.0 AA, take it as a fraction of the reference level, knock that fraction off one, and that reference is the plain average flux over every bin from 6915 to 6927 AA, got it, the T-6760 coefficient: 0.04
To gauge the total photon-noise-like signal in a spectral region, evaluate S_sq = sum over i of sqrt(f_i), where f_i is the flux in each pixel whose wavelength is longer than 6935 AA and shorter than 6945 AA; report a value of 16.5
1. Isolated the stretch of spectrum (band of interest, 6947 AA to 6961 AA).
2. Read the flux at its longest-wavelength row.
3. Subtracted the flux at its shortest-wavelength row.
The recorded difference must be 0.10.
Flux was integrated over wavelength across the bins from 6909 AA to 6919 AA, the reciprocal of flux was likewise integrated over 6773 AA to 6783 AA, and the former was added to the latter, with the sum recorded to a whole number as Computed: 111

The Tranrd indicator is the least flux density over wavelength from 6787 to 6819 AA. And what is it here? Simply 10.2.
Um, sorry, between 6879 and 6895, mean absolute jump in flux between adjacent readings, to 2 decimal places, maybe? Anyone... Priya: 0.40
